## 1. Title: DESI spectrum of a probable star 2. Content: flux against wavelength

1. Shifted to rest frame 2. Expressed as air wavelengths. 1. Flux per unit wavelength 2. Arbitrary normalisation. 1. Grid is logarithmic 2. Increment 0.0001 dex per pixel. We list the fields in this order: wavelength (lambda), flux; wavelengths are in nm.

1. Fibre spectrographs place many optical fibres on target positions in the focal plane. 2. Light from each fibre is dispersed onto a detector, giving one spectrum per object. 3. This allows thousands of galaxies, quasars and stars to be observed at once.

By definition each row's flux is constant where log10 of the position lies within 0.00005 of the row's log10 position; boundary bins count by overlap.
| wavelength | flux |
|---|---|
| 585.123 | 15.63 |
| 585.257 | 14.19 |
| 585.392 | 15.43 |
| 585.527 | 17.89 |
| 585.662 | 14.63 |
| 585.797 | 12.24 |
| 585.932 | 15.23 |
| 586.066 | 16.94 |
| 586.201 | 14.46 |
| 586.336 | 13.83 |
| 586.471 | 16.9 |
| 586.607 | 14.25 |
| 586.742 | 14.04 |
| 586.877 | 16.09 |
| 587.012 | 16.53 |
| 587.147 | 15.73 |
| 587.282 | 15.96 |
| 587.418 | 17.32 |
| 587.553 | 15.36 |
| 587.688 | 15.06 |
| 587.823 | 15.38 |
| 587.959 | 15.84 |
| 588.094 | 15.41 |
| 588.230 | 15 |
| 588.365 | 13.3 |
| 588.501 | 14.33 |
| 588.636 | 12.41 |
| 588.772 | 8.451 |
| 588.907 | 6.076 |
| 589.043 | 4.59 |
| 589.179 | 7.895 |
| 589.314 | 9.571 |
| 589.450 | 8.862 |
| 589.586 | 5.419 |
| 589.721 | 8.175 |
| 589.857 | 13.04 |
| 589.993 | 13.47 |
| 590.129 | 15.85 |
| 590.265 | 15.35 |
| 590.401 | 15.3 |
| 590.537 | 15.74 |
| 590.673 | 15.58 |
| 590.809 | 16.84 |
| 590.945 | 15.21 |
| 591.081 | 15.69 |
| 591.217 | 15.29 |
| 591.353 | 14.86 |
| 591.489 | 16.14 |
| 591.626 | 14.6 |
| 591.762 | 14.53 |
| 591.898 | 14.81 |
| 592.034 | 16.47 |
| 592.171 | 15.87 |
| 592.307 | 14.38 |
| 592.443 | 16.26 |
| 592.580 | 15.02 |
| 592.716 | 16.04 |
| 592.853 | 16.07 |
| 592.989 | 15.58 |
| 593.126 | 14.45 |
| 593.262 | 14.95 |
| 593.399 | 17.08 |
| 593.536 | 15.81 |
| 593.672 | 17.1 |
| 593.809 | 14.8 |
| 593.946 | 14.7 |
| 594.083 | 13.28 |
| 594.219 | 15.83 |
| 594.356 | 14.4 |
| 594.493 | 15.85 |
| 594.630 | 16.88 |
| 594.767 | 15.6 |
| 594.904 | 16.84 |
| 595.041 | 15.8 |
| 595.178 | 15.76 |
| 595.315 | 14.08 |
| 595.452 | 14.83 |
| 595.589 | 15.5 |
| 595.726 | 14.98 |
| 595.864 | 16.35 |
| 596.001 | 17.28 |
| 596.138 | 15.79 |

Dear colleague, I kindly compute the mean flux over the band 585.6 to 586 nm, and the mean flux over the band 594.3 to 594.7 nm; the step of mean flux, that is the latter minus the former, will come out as 1.7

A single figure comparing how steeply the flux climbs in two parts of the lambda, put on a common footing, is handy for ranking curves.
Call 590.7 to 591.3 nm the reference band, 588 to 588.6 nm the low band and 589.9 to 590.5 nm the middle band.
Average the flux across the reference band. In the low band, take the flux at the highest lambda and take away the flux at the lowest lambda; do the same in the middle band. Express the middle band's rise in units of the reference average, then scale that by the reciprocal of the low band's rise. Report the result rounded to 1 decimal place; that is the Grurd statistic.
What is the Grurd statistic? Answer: -0.1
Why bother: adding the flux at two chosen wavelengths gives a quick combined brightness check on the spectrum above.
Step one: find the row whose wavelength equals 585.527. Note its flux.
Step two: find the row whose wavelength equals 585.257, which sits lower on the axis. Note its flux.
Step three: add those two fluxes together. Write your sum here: 32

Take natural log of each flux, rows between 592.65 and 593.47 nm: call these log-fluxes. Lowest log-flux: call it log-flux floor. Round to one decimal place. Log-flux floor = 2.7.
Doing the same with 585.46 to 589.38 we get 1.5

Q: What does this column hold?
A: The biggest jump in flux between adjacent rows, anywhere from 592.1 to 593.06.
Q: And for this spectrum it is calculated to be 1.9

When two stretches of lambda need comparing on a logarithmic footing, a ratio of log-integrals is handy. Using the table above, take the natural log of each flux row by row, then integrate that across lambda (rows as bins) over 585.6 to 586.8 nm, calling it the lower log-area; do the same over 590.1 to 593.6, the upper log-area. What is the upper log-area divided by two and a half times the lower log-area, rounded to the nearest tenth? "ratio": 1.2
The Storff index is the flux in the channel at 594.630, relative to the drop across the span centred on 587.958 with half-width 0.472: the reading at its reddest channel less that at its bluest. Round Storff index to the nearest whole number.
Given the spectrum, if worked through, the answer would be -8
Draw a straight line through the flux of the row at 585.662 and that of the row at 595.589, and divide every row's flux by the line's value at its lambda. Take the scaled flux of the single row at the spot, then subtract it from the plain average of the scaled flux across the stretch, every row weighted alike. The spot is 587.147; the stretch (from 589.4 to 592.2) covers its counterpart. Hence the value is -0.13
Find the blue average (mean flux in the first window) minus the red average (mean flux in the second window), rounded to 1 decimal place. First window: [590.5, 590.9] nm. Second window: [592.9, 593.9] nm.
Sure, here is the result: 0.4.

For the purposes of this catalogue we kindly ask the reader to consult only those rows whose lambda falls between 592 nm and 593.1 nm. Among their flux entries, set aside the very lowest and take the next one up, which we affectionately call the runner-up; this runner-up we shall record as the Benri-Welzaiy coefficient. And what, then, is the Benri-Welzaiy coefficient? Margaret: 15.02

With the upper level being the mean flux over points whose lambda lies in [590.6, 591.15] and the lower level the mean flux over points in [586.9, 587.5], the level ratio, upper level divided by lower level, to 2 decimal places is 0.97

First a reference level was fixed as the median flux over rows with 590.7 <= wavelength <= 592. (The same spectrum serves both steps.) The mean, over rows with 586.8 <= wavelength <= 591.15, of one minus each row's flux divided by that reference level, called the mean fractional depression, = 0.127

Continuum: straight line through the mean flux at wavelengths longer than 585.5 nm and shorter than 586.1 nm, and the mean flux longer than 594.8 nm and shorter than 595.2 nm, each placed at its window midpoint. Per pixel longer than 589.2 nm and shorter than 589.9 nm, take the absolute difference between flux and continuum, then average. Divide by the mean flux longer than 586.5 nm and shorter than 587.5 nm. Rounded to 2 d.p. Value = 0.43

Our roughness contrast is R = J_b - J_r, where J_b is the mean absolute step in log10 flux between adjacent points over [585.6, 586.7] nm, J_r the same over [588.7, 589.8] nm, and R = -0.08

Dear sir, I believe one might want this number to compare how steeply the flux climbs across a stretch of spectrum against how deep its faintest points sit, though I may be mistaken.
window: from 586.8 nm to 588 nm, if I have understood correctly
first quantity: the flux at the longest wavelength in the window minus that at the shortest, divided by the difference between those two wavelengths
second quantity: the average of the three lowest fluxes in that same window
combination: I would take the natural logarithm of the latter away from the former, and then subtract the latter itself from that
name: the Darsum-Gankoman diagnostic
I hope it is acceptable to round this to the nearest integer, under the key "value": -18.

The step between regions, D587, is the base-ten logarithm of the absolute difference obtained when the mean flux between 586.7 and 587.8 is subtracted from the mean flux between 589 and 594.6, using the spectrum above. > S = 0.2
